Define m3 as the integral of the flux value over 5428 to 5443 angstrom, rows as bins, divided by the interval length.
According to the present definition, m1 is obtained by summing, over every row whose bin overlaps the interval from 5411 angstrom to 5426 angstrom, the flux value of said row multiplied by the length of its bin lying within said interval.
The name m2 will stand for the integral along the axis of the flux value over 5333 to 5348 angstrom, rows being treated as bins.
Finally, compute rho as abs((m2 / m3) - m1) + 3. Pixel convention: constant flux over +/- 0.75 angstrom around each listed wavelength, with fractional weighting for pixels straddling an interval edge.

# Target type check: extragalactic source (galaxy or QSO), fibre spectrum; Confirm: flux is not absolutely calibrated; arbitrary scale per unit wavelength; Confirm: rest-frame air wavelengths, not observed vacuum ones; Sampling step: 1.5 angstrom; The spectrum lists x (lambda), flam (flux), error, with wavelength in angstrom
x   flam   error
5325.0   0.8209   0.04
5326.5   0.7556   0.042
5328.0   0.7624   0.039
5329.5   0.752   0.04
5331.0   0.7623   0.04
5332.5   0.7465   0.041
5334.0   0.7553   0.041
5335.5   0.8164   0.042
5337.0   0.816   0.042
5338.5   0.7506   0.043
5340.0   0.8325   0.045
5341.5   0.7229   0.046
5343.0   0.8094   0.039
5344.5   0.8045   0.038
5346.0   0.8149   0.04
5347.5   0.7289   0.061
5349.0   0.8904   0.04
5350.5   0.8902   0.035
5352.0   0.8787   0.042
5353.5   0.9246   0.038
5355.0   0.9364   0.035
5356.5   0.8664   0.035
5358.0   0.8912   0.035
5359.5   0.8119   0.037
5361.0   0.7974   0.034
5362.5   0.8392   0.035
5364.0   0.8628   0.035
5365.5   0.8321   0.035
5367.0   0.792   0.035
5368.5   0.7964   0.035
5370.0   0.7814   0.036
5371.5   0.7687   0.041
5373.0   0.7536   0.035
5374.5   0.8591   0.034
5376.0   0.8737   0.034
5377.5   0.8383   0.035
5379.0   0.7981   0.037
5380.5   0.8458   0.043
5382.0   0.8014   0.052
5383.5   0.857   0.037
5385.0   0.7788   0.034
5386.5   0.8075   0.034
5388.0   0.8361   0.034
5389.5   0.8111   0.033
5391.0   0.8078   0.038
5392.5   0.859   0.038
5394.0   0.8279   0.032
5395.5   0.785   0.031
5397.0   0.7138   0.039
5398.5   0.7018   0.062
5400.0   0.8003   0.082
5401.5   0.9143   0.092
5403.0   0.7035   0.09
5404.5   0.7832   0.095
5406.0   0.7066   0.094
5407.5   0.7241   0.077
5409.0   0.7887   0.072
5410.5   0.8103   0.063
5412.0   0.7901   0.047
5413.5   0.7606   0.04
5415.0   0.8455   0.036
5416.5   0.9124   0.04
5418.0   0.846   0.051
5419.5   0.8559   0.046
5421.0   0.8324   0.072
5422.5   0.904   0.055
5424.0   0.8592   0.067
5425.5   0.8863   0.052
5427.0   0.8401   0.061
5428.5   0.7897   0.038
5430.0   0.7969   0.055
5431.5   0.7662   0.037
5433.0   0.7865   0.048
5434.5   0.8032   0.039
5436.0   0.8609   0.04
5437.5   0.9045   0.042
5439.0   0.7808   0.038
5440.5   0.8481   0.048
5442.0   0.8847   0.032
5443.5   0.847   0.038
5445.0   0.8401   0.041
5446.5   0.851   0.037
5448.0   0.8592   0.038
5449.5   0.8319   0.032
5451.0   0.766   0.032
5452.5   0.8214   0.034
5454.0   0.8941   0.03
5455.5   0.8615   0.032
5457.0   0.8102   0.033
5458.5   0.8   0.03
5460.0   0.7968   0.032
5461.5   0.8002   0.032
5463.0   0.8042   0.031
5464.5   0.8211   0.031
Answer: 4.6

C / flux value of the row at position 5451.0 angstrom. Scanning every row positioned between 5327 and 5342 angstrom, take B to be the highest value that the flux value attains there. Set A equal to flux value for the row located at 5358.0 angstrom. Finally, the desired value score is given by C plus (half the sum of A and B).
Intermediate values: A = 0.8912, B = 0.8325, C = 0.766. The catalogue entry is 1.63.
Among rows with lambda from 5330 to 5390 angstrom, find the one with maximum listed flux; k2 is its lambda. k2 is 5355.0 angstrom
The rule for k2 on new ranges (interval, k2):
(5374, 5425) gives 5401.5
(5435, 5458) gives 5437.5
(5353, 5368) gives 5355.0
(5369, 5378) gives 5376.0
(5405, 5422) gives 5416.5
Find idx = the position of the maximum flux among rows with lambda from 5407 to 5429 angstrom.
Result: 5416.5 angstrom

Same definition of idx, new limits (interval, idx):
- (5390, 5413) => 5401.5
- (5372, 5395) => 5376.0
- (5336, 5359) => 5355.0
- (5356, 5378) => 5358.0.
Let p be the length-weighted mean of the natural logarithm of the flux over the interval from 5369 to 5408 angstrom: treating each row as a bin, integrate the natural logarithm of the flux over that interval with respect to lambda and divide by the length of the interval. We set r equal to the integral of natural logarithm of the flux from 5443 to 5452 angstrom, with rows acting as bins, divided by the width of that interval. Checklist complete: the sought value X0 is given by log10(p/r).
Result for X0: 0.09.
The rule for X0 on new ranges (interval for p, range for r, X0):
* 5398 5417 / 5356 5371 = 0.10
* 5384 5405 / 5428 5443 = 0.07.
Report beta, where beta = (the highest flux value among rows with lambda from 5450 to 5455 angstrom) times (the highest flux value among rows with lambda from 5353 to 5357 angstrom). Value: 0.837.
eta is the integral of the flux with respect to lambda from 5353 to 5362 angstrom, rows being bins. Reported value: 7.82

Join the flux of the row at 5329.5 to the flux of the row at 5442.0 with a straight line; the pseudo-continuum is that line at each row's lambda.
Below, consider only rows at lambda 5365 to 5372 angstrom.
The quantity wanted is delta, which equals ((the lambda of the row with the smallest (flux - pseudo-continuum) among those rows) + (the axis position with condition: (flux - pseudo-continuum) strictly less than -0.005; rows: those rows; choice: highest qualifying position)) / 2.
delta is 5371.5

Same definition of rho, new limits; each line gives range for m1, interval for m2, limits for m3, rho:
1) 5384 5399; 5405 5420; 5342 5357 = 5.2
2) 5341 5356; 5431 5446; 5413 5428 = 5.0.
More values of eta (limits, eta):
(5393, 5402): 7.10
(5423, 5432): 7.44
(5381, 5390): 7.35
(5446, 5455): 7.54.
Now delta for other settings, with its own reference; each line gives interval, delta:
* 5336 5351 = 5347.5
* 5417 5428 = 5424.0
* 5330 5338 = 5332.5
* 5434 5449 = 5443.5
